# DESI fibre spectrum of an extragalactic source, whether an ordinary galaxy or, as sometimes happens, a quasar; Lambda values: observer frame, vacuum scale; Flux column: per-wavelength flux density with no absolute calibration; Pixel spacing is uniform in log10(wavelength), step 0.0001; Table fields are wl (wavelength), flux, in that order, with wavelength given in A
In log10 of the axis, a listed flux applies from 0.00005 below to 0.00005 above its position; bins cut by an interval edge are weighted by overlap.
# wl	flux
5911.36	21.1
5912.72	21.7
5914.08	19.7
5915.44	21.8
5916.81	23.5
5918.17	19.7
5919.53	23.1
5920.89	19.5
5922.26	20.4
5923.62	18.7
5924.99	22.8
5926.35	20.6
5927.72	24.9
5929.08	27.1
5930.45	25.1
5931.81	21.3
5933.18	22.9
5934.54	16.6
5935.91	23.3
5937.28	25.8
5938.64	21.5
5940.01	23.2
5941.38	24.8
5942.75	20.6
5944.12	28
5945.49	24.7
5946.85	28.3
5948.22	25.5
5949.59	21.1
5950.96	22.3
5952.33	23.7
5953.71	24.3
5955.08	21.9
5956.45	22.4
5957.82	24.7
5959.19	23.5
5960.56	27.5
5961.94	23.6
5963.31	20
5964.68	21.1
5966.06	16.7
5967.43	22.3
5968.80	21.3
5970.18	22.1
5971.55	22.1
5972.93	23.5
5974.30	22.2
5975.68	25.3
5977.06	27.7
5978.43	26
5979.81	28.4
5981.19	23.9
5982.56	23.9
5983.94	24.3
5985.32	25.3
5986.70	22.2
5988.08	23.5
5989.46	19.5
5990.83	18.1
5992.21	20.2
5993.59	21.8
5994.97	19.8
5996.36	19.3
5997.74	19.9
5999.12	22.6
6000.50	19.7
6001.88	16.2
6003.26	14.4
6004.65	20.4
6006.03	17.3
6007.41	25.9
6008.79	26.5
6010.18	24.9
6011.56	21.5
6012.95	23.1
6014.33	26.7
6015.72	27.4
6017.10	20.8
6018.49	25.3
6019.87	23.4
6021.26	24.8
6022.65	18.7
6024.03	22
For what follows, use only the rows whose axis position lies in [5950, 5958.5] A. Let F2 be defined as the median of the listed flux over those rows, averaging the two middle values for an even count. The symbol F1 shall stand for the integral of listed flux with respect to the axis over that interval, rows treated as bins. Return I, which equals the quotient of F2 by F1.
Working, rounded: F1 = 197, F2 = 23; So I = 0.117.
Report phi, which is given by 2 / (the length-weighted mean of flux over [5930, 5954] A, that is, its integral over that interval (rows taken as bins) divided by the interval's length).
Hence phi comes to 0.0852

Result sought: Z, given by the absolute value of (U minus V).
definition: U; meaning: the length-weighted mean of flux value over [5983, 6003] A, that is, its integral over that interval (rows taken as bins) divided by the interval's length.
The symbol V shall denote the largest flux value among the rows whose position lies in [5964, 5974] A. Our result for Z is 2.7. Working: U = 20.8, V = 23.5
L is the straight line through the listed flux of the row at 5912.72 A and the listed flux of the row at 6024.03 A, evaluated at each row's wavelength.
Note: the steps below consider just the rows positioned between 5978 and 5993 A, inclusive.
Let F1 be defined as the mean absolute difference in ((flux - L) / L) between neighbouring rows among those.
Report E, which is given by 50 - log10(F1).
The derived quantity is 51.0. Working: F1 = 0.092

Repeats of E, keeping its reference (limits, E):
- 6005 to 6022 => 50.8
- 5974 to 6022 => 50.9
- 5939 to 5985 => 50.9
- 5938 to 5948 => 50.8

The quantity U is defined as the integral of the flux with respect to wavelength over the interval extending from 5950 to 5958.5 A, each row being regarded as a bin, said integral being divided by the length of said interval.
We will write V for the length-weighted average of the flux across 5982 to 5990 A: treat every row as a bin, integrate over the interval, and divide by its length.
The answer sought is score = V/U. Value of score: 1.00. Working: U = 23.1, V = 23.1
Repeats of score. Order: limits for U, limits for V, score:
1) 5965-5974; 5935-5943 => 1.08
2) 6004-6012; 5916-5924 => 0.92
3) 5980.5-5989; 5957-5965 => 0.99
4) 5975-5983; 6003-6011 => 0.85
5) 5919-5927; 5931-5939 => 1.06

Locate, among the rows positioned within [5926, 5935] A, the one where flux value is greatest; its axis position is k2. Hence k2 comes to 5929.08 A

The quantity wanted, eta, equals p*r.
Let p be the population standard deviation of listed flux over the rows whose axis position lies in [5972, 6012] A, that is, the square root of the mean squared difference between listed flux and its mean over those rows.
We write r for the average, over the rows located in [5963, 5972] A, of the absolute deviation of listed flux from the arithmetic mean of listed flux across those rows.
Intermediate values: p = 3.4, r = 1.4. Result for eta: 5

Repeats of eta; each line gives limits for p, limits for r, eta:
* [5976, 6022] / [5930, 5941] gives 7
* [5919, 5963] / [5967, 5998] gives 6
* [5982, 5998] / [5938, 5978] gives 4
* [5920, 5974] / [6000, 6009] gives 10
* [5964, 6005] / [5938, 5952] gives 7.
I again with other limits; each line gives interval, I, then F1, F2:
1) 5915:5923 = 0.124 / 170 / 21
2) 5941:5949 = 0.124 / 202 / 25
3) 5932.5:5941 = 0.122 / 190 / 23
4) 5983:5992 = 0.115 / 199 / 23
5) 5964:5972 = 0.130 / 167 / 22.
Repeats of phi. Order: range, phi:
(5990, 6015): 0.0952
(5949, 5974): 0.0891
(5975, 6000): 0.0876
